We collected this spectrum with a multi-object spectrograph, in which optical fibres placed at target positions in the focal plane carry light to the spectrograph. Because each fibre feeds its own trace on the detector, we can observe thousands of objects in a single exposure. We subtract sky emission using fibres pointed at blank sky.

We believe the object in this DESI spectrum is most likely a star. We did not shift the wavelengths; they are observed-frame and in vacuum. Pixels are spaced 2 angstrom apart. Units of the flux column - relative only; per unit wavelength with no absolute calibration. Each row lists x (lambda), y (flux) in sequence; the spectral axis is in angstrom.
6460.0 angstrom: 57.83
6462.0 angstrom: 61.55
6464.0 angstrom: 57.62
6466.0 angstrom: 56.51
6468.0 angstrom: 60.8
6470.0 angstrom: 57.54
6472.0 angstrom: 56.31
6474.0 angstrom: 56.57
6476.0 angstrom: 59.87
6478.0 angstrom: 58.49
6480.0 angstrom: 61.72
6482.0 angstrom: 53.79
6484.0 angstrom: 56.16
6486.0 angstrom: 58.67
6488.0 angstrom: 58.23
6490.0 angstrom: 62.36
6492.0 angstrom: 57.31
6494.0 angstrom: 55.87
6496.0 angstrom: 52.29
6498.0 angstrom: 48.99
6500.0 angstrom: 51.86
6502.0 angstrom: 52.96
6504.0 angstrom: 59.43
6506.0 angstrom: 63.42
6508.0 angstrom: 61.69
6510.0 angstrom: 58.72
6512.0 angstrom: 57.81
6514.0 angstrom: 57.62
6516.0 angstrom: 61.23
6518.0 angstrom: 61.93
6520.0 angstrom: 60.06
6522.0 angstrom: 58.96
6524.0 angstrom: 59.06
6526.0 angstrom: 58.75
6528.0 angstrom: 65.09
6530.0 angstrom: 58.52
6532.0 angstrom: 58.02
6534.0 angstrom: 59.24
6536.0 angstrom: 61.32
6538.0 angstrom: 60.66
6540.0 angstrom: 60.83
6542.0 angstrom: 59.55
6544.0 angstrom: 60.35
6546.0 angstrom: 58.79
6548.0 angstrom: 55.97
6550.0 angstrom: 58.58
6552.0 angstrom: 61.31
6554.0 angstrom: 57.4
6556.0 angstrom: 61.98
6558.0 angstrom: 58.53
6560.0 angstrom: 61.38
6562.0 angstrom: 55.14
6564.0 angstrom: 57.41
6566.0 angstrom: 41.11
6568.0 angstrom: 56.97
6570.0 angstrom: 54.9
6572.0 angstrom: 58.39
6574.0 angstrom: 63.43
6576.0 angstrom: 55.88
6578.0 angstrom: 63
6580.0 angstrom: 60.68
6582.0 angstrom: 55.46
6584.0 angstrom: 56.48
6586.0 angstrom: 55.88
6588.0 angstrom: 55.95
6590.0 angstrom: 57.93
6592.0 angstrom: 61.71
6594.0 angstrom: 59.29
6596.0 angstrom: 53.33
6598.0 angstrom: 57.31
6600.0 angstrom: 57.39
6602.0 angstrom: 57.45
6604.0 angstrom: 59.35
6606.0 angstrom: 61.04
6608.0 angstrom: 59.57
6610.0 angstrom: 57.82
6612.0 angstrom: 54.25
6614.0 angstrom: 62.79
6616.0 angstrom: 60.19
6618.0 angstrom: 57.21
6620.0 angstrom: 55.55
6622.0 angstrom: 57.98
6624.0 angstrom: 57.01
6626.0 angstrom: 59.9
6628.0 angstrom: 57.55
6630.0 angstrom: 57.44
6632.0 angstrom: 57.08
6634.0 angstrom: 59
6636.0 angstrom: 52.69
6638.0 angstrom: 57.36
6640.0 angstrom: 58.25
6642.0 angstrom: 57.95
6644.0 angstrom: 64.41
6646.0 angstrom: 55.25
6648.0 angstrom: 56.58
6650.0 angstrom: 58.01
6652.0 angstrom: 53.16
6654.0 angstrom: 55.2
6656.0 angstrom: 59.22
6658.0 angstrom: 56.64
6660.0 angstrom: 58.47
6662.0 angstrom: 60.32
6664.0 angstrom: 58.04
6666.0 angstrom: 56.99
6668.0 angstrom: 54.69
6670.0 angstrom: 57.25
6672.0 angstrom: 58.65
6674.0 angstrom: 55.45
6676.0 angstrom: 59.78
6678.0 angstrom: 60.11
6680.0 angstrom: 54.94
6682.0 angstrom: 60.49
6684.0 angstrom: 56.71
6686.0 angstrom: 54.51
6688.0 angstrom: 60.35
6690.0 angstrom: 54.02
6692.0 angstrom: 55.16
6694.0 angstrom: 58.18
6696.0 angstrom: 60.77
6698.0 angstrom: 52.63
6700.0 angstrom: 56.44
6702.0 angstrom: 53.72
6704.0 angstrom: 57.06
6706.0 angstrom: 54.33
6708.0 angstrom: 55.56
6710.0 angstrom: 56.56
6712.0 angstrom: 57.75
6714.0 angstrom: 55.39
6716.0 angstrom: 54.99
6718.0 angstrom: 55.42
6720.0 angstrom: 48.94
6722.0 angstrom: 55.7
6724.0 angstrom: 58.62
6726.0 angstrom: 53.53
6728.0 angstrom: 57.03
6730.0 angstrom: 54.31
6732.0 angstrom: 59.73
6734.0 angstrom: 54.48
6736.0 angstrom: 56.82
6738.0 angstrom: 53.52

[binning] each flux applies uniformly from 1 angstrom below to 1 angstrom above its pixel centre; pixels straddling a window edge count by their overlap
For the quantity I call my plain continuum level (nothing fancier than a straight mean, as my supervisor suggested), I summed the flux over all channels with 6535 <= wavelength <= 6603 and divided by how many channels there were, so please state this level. 58.0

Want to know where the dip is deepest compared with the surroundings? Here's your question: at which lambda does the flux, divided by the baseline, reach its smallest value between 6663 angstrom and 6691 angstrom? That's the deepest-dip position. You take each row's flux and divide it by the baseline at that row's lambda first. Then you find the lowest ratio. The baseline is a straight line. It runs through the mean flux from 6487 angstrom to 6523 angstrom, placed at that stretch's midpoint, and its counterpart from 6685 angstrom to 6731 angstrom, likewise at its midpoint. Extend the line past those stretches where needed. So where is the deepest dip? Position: 6690.0 angstrom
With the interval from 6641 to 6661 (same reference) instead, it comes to 6652.0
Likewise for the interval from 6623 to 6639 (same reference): 6636.0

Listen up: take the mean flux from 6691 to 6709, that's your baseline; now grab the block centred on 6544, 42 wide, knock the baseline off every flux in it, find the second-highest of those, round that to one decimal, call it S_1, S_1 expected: 6.0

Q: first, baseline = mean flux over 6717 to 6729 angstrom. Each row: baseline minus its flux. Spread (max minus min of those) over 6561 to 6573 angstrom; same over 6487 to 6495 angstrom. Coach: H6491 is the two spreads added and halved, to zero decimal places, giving 12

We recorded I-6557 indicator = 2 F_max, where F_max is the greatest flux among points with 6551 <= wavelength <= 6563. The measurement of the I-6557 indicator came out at 124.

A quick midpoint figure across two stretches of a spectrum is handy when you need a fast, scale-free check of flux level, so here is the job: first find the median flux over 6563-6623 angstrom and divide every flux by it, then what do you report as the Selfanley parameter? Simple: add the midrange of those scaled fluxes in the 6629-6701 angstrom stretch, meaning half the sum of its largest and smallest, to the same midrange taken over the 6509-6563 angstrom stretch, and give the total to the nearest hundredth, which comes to 2.07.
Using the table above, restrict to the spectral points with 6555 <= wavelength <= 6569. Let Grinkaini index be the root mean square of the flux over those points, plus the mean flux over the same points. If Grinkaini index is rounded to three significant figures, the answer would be 113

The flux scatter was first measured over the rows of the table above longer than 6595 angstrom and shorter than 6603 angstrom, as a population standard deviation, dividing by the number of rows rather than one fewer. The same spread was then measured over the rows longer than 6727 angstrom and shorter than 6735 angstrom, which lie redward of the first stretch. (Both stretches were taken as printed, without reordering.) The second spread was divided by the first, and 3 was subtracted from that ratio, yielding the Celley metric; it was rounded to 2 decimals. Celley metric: -1.74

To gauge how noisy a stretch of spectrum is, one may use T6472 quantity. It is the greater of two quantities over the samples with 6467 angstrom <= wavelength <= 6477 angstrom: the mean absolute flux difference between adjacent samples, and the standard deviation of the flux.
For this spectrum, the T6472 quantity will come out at 2.0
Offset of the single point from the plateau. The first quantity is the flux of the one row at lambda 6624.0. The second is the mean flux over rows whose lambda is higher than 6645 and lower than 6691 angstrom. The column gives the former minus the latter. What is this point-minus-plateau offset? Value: 0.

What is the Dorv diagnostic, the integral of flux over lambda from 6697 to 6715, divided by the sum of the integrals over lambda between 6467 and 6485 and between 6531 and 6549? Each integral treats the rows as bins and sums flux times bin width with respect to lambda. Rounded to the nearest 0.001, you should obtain 0.473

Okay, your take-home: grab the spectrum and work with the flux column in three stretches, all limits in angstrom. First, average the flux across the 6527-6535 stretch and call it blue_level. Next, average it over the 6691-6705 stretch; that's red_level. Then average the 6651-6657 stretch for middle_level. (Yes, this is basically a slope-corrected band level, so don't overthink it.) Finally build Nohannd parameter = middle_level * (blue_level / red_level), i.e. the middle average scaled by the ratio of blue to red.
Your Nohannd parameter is 59.8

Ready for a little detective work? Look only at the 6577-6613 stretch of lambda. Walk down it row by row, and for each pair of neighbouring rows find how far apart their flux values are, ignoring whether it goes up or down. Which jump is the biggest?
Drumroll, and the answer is 6.0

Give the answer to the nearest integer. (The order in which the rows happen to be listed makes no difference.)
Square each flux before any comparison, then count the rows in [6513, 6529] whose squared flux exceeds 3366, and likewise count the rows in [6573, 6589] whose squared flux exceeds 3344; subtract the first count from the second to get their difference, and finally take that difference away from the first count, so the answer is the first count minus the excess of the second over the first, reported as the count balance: 11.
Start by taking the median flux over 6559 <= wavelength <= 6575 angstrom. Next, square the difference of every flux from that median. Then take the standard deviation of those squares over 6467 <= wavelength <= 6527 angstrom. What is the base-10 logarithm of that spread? 1.17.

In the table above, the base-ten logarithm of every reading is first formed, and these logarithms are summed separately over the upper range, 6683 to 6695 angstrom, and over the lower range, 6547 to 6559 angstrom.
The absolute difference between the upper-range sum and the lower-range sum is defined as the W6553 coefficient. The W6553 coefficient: 0.11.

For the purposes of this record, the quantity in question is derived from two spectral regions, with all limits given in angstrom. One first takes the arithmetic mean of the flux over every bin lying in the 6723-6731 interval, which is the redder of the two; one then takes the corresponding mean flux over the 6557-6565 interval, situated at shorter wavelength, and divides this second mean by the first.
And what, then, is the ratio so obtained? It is 1.04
